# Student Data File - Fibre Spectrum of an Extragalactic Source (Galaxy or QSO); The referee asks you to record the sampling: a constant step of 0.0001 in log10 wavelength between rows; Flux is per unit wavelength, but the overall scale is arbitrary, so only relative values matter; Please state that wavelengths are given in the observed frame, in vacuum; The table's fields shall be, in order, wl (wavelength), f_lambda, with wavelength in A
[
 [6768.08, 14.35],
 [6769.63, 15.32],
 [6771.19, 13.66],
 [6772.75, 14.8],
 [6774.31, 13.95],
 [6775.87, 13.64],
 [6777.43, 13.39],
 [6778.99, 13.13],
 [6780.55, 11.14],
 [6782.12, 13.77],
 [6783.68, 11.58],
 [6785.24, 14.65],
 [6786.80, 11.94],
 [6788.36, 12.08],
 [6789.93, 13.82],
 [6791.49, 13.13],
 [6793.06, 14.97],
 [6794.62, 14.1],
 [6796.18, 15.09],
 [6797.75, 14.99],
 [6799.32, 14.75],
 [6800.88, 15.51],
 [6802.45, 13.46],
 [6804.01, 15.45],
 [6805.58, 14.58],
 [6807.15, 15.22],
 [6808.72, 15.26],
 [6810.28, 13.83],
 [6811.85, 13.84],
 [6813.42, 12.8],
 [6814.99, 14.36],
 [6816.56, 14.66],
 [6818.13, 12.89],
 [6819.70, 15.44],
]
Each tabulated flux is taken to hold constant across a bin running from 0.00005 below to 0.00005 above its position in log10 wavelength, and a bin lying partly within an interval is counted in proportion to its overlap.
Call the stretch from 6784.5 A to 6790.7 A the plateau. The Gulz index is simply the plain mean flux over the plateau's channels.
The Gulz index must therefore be 13.1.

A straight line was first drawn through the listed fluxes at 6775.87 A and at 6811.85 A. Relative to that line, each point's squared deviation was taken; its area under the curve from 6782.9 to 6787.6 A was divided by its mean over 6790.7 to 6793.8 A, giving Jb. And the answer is 14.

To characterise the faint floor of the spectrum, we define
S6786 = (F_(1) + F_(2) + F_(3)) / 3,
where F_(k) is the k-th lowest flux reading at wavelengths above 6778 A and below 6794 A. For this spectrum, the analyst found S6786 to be 11.6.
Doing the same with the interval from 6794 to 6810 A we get 14.0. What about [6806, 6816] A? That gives 13.5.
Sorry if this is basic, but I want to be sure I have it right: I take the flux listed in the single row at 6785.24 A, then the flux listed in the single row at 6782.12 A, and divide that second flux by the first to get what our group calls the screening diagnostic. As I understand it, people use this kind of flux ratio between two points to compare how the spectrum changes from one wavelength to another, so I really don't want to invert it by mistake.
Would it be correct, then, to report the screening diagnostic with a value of 0.940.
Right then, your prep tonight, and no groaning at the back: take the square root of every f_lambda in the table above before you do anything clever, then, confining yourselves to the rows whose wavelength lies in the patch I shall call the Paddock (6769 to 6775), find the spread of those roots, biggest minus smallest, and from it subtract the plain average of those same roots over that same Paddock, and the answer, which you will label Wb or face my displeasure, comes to -3.58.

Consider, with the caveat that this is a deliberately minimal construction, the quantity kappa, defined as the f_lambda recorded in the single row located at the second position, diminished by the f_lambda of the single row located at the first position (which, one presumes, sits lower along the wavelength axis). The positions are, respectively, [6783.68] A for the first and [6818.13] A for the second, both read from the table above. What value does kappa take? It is 1.3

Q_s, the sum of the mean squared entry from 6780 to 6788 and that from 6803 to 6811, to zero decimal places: 382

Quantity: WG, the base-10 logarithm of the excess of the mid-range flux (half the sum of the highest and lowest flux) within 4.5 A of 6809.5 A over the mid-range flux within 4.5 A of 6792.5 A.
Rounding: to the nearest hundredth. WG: -0.35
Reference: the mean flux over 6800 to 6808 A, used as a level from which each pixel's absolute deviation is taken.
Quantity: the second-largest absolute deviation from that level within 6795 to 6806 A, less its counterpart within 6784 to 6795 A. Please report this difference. -2.1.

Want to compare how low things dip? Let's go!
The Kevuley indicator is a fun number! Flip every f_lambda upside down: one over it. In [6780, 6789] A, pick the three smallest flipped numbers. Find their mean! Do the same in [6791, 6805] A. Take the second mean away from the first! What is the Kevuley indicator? 0.0094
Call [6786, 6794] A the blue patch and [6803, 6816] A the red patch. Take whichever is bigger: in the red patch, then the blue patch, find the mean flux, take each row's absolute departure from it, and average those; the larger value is 1.0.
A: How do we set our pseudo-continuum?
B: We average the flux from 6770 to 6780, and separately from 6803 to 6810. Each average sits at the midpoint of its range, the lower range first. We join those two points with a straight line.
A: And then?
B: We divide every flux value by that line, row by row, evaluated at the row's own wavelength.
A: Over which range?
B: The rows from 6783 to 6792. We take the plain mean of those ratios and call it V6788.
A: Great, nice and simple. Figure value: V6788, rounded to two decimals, 0.90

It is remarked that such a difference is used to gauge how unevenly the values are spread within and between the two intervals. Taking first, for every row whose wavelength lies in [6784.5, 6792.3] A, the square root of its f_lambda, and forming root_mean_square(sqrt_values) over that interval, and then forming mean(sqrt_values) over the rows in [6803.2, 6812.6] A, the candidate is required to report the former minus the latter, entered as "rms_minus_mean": -0.21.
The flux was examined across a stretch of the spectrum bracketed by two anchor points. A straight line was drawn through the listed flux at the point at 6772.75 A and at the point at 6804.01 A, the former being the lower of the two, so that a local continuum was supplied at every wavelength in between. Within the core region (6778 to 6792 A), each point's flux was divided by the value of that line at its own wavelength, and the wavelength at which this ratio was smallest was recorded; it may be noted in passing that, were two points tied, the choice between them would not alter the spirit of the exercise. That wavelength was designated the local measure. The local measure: 6780.55 A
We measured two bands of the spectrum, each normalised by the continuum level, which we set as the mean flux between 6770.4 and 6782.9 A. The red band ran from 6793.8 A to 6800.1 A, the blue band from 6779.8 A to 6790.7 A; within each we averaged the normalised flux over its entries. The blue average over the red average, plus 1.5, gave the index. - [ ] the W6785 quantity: 2.36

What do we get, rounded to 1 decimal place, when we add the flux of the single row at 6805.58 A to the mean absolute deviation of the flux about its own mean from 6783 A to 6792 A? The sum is 15.6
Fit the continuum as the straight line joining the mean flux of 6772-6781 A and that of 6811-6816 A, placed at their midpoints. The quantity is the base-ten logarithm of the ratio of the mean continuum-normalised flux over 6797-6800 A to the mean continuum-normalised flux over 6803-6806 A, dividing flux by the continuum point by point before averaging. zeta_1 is 0.00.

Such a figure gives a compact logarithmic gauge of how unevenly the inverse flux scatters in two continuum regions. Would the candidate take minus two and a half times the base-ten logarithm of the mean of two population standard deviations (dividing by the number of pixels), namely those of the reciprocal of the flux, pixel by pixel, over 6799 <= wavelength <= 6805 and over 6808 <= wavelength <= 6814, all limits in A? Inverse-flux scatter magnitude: 5.9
